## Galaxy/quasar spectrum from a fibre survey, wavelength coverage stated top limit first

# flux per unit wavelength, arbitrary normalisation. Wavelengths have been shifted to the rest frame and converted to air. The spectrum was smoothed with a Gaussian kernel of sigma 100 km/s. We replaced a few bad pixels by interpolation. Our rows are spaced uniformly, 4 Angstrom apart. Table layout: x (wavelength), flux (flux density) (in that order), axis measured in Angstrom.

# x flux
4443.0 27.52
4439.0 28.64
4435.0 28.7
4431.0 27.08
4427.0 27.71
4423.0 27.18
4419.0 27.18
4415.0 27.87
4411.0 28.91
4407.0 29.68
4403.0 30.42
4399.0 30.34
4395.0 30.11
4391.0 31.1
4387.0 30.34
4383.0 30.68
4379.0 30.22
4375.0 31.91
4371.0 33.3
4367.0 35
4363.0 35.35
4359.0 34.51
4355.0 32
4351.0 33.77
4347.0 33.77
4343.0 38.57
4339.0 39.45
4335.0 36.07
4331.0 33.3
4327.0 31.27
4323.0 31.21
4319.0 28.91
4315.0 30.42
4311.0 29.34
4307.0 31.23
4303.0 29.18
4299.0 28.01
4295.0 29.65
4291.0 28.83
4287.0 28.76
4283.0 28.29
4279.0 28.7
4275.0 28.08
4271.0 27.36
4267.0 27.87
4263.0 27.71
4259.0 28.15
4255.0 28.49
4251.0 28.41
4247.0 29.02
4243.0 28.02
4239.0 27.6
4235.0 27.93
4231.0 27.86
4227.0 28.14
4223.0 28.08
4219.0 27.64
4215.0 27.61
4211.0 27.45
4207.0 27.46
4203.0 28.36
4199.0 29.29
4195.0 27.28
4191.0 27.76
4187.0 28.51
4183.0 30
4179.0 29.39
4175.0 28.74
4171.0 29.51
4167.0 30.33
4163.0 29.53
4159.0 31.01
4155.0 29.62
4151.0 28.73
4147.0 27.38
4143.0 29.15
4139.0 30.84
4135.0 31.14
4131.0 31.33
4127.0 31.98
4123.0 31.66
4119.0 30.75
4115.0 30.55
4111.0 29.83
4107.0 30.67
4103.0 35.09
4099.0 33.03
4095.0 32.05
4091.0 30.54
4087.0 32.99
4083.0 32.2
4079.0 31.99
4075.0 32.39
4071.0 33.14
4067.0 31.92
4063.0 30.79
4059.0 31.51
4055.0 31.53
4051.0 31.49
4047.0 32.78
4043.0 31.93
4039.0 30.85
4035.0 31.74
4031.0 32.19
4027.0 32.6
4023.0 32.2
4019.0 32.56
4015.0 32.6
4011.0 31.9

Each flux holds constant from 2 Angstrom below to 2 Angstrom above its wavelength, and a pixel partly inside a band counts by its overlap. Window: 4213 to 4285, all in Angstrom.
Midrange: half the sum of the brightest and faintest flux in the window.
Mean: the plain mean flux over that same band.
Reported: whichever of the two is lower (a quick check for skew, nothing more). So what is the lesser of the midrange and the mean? 28.1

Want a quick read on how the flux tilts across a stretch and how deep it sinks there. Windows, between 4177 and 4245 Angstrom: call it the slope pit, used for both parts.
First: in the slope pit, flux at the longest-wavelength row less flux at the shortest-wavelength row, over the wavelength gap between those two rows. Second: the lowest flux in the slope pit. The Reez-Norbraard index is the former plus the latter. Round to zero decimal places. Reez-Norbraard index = 27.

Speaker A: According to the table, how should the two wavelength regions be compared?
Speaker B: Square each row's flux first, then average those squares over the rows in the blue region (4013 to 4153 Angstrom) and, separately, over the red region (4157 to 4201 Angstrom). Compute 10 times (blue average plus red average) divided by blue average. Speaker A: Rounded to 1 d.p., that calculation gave 18.6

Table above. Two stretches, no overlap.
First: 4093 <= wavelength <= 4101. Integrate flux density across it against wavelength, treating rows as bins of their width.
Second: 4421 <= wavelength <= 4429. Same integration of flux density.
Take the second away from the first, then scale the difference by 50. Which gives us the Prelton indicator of 2038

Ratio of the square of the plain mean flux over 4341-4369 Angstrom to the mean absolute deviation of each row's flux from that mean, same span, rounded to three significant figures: 880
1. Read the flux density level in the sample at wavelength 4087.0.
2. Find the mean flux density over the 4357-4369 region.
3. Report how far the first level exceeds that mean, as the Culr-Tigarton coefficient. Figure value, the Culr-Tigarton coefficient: -2.0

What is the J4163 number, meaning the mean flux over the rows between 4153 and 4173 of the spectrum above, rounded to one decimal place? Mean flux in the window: 30.0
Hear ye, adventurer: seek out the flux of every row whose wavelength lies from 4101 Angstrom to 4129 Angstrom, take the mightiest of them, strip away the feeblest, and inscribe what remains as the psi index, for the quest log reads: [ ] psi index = 5.3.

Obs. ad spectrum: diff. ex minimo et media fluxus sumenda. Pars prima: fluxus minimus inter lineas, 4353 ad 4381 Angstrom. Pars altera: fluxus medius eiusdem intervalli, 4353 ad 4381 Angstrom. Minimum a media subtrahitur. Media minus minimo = 3.0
